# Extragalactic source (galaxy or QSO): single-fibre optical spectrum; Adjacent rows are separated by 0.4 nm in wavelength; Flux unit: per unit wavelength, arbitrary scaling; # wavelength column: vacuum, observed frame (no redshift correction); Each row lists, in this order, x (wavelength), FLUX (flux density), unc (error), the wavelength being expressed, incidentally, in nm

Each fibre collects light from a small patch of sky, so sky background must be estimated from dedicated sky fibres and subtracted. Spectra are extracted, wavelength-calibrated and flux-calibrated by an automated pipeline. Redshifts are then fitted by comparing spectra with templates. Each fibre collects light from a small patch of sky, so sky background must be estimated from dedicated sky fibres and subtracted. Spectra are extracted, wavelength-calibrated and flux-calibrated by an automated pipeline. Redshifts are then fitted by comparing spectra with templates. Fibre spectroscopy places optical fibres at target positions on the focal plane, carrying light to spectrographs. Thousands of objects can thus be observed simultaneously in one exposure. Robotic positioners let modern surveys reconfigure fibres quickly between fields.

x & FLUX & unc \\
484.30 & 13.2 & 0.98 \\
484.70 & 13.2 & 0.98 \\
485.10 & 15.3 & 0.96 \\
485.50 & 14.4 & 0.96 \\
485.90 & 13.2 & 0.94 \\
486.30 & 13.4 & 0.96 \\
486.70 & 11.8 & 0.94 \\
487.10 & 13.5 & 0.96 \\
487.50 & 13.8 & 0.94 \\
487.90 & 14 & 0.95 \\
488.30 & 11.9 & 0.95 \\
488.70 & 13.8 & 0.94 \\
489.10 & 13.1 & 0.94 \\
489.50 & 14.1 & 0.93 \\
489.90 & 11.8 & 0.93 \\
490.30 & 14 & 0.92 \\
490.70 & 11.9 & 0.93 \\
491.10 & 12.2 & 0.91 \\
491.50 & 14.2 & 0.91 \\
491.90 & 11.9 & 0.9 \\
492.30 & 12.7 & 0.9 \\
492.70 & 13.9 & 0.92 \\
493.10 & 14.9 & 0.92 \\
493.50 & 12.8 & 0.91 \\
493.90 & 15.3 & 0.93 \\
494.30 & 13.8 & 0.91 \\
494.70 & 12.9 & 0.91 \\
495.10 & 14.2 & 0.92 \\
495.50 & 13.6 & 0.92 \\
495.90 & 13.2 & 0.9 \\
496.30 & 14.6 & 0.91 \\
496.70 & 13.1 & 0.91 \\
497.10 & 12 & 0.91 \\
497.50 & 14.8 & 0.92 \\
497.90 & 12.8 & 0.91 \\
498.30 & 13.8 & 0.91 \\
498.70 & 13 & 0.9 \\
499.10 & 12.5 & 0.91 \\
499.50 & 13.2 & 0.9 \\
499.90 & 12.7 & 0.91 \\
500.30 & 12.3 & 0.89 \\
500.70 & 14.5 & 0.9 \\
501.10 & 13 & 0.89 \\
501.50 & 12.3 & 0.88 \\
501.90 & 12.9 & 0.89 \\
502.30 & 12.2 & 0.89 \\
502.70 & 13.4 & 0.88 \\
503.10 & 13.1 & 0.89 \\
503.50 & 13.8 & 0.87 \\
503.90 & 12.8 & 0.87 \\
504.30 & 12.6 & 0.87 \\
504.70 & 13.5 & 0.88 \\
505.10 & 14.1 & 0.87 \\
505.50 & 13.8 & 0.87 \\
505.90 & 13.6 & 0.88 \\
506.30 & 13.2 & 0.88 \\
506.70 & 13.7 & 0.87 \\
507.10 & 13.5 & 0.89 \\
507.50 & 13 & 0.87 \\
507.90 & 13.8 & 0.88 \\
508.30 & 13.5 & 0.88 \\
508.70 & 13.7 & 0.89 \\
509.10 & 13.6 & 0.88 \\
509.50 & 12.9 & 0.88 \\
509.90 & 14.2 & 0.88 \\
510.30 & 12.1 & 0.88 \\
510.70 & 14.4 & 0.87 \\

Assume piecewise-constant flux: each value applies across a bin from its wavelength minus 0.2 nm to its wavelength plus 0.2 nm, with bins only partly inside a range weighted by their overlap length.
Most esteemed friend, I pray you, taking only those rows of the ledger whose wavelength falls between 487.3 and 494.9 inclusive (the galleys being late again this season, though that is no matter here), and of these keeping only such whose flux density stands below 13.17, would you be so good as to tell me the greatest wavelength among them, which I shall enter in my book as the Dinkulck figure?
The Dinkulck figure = 494.70 nm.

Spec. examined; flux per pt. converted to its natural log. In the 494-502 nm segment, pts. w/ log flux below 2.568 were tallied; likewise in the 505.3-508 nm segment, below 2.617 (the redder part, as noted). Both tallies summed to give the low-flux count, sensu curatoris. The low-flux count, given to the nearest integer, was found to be 14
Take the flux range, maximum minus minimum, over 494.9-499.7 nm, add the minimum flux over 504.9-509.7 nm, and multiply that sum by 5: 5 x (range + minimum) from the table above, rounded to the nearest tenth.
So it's 78.5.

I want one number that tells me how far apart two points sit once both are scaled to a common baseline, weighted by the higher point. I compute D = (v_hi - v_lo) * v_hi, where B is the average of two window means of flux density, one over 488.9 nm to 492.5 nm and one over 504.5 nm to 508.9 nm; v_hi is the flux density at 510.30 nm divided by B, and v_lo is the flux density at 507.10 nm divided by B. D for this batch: -0.10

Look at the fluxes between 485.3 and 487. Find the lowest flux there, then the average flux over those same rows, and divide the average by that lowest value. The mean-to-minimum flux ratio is 1.12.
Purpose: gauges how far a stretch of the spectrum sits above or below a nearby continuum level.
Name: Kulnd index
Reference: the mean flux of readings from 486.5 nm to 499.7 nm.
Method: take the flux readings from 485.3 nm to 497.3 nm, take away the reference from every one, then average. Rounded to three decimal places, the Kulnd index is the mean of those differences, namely 0.027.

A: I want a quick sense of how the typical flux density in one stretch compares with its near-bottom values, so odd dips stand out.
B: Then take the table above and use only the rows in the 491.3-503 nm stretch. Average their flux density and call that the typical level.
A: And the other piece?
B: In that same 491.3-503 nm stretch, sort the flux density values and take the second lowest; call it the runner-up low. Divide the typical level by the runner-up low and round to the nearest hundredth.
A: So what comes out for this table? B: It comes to 1.11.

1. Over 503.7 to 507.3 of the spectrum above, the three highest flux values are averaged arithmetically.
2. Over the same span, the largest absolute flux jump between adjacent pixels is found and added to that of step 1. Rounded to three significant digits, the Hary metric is 14.8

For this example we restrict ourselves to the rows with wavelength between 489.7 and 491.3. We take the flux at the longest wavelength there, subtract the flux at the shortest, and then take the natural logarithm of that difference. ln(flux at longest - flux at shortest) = -0.9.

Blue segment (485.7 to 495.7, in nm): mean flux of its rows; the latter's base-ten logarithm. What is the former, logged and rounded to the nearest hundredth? 1.12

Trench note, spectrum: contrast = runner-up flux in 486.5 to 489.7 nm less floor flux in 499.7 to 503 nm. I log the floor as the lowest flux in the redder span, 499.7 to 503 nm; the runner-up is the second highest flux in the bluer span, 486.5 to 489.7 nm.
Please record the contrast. 1.8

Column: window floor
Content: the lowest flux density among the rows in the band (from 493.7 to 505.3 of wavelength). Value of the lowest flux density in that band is 12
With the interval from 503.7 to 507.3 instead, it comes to 12.6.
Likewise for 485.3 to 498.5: 11.8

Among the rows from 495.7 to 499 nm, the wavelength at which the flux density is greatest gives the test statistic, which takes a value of 497.50 nm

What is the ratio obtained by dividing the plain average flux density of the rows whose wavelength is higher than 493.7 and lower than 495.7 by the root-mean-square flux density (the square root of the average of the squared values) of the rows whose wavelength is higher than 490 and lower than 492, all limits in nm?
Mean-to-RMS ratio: 1.08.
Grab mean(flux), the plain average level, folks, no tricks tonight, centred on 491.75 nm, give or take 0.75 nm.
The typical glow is 12.8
